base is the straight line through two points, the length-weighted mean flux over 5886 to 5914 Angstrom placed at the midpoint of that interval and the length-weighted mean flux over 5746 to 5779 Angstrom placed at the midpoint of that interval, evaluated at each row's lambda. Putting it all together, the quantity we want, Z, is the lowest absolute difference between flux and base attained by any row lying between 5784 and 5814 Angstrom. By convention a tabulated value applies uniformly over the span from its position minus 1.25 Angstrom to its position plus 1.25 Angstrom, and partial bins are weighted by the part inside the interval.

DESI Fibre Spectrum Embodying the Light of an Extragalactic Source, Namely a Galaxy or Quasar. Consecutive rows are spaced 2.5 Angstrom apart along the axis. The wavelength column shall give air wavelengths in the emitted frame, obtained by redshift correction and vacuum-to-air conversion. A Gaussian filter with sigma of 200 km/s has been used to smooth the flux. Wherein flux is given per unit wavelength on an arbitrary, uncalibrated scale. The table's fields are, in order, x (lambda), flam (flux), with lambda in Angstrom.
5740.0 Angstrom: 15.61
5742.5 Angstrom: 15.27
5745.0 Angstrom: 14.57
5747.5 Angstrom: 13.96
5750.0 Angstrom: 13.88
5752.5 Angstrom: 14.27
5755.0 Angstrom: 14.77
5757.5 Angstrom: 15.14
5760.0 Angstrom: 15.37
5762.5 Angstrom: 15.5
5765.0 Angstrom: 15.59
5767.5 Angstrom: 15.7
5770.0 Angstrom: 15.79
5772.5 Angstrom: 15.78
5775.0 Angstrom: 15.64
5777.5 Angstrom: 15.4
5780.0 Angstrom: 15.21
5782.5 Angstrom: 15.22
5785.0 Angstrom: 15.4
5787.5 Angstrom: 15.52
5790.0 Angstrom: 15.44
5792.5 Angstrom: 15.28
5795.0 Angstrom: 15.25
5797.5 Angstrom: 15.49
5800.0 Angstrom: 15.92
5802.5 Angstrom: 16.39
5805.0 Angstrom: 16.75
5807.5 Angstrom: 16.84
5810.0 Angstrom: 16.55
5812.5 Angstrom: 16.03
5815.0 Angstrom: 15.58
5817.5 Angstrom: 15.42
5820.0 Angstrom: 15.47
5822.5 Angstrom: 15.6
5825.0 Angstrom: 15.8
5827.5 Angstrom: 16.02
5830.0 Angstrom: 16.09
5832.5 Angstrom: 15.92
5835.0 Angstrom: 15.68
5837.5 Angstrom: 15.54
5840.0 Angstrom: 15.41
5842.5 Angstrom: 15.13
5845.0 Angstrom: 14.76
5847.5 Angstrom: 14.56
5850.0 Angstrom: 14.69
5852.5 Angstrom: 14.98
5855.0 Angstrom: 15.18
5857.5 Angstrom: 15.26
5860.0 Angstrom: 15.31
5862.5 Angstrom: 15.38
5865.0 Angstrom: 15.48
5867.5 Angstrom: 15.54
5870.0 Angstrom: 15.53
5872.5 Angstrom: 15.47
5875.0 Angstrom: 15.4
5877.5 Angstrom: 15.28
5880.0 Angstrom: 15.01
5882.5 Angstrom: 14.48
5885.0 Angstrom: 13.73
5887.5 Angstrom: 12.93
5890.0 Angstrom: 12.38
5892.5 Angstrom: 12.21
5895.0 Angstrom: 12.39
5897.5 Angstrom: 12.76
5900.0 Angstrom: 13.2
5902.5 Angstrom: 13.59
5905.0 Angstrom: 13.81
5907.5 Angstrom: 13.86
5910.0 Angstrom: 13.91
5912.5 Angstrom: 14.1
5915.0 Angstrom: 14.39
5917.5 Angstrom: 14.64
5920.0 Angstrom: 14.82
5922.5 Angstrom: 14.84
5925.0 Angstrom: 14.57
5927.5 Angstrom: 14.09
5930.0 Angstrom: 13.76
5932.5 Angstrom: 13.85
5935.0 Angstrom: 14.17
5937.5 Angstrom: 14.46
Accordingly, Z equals 0.57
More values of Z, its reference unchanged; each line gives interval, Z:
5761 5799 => 0.32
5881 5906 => 0.01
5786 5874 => 0.57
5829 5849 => 0.62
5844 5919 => 0.01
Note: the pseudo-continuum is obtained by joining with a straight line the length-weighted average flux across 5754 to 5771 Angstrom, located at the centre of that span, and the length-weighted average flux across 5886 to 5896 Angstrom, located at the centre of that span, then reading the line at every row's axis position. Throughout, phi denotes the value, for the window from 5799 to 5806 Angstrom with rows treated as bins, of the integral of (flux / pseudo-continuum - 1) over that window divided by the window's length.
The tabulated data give 0.13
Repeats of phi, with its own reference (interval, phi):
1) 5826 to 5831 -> 0.15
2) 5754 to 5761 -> -0.03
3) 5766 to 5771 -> 0.03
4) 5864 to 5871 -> 0.19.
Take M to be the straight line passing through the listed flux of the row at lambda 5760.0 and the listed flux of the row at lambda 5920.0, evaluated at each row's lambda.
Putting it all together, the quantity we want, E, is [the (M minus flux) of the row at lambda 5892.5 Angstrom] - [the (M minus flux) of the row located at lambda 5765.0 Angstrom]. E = 2.9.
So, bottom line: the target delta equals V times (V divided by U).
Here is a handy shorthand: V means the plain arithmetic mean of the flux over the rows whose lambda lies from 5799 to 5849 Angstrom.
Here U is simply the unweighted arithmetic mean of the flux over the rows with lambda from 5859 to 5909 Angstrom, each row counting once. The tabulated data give 17.5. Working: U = 14.2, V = 15.8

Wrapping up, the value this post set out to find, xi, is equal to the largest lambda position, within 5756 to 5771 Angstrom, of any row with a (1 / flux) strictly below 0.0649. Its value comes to 5770.0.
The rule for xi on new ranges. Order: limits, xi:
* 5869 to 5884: 5872.5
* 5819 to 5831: 5830.0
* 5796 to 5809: 5807.5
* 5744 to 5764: 5762.5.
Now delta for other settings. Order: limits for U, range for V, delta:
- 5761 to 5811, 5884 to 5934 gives 11.9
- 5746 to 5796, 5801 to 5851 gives 16.2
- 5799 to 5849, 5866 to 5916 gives 12.4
